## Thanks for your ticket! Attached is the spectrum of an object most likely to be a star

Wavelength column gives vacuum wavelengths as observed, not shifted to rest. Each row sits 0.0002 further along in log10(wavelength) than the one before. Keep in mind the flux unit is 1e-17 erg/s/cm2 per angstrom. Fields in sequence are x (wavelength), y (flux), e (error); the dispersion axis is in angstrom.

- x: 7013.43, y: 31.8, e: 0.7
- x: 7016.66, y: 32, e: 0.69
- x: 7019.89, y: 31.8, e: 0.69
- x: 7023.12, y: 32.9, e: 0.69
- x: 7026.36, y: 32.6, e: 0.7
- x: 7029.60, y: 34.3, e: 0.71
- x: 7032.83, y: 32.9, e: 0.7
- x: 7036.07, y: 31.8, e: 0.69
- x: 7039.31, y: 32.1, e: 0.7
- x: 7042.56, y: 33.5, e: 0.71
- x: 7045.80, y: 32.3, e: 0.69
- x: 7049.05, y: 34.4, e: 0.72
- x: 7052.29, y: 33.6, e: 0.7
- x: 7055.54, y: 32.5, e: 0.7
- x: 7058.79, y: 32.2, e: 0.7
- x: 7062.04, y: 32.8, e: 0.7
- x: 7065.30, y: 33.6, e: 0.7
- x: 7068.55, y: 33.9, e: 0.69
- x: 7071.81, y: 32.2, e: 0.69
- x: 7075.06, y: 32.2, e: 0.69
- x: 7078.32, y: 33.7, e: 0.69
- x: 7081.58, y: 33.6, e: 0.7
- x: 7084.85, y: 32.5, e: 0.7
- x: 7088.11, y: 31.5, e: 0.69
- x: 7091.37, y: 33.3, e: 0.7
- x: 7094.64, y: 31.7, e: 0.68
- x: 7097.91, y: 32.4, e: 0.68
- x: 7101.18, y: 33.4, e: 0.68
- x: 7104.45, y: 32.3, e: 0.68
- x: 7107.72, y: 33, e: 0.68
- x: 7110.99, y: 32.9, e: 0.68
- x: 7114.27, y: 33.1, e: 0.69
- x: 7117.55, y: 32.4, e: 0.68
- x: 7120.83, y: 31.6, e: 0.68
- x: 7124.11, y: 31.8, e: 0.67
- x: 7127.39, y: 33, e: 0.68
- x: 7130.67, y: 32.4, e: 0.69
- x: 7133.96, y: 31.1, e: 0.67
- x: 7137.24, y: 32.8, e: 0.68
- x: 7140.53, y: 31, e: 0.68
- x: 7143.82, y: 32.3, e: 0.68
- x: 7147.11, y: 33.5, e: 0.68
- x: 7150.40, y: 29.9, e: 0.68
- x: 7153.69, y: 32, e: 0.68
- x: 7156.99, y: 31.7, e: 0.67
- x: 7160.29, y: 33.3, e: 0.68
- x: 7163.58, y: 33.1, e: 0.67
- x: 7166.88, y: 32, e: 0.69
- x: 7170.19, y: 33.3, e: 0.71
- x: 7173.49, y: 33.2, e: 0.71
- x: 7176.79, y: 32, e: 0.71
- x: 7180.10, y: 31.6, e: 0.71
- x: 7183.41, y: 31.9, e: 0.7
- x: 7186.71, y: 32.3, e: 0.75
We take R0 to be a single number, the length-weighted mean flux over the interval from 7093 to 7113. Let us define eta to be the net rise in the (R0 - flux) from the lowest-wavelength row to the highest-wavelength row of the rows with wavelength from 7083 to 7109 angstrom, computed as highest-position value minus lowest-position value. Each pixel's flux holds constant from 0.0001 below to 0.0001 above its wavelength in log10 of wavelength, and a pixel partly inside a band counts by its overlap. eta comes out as -0.5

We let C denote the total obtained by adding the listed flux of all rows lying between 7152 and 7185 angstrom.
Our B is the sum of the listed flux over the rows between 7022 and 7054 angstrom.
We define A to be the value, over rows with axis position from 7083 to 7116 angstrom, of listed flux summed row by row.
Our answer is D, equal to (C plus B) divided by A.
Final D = 2.01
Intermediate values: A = 326.1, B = 330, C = 324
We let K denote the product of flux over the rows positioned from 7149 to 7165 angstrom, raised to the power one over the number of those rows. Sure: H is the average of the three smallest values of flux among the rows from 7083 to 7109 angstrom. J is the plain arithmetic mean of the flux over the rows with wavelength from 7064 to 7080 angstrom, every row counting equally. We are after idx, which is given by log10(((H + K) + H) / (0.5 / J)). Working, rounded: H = 31.8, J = 33.1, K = 32.0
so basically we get 3.80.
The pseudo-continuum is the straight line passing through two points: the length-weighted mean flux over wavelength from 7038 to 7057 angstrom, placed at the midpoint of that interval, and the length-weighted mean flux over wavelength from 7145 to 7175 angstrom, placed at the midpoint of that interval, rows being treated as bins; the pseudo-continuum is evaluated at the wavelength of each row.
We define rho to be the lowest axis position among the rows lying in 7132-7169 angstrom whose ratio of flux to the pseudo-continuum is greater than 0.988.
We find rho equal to 7137.24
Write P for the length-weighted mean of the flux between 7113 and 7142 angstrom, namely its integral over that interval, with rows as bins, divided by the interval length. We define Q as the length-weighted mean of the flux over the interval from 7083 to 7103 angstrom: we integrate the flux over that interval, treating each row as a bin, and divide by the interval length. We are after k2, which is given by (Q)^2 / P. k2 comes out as 32.8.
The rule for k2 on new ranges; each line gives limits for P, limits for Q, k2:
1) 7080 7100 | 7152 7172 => 32.6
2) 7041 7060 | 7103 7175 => 31.6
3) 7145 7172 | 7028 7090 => 33.5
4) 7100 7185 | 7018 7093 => 33.4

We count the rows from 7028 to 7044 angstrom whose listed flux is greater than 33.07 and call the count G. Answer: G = 2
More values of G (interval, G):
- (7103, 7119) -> 1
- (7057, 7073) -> 2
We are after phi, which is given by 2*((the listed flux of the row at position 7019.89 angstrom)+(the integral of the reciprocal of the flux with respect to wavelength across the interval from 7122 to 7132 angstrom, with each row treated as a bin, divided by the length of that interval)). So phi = 64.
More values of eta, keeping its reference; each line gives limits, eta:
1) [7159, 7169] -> 1.3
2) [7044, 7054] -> -1.3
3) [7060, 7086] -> 0.3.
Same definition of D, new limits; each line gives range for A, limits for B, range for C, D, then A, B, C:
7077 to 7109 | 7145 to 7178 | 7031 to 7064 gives 1.99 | 327.4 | 324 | 328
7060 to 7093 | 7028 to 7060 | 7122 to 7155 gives 1.97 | 329.3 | 330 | 320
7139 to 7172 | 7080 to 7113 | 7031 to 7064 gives 2.03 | 322.1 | 327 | 328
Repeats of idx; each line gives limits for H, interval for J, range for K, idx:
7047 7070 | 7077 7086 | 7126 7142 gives 3.81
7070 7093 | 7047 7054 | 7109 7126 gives 3.82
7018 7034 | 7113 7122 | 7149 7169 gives 3.80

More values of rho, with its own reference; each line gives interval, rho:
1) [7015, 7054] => 7023.12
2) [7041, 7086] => 7042.56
